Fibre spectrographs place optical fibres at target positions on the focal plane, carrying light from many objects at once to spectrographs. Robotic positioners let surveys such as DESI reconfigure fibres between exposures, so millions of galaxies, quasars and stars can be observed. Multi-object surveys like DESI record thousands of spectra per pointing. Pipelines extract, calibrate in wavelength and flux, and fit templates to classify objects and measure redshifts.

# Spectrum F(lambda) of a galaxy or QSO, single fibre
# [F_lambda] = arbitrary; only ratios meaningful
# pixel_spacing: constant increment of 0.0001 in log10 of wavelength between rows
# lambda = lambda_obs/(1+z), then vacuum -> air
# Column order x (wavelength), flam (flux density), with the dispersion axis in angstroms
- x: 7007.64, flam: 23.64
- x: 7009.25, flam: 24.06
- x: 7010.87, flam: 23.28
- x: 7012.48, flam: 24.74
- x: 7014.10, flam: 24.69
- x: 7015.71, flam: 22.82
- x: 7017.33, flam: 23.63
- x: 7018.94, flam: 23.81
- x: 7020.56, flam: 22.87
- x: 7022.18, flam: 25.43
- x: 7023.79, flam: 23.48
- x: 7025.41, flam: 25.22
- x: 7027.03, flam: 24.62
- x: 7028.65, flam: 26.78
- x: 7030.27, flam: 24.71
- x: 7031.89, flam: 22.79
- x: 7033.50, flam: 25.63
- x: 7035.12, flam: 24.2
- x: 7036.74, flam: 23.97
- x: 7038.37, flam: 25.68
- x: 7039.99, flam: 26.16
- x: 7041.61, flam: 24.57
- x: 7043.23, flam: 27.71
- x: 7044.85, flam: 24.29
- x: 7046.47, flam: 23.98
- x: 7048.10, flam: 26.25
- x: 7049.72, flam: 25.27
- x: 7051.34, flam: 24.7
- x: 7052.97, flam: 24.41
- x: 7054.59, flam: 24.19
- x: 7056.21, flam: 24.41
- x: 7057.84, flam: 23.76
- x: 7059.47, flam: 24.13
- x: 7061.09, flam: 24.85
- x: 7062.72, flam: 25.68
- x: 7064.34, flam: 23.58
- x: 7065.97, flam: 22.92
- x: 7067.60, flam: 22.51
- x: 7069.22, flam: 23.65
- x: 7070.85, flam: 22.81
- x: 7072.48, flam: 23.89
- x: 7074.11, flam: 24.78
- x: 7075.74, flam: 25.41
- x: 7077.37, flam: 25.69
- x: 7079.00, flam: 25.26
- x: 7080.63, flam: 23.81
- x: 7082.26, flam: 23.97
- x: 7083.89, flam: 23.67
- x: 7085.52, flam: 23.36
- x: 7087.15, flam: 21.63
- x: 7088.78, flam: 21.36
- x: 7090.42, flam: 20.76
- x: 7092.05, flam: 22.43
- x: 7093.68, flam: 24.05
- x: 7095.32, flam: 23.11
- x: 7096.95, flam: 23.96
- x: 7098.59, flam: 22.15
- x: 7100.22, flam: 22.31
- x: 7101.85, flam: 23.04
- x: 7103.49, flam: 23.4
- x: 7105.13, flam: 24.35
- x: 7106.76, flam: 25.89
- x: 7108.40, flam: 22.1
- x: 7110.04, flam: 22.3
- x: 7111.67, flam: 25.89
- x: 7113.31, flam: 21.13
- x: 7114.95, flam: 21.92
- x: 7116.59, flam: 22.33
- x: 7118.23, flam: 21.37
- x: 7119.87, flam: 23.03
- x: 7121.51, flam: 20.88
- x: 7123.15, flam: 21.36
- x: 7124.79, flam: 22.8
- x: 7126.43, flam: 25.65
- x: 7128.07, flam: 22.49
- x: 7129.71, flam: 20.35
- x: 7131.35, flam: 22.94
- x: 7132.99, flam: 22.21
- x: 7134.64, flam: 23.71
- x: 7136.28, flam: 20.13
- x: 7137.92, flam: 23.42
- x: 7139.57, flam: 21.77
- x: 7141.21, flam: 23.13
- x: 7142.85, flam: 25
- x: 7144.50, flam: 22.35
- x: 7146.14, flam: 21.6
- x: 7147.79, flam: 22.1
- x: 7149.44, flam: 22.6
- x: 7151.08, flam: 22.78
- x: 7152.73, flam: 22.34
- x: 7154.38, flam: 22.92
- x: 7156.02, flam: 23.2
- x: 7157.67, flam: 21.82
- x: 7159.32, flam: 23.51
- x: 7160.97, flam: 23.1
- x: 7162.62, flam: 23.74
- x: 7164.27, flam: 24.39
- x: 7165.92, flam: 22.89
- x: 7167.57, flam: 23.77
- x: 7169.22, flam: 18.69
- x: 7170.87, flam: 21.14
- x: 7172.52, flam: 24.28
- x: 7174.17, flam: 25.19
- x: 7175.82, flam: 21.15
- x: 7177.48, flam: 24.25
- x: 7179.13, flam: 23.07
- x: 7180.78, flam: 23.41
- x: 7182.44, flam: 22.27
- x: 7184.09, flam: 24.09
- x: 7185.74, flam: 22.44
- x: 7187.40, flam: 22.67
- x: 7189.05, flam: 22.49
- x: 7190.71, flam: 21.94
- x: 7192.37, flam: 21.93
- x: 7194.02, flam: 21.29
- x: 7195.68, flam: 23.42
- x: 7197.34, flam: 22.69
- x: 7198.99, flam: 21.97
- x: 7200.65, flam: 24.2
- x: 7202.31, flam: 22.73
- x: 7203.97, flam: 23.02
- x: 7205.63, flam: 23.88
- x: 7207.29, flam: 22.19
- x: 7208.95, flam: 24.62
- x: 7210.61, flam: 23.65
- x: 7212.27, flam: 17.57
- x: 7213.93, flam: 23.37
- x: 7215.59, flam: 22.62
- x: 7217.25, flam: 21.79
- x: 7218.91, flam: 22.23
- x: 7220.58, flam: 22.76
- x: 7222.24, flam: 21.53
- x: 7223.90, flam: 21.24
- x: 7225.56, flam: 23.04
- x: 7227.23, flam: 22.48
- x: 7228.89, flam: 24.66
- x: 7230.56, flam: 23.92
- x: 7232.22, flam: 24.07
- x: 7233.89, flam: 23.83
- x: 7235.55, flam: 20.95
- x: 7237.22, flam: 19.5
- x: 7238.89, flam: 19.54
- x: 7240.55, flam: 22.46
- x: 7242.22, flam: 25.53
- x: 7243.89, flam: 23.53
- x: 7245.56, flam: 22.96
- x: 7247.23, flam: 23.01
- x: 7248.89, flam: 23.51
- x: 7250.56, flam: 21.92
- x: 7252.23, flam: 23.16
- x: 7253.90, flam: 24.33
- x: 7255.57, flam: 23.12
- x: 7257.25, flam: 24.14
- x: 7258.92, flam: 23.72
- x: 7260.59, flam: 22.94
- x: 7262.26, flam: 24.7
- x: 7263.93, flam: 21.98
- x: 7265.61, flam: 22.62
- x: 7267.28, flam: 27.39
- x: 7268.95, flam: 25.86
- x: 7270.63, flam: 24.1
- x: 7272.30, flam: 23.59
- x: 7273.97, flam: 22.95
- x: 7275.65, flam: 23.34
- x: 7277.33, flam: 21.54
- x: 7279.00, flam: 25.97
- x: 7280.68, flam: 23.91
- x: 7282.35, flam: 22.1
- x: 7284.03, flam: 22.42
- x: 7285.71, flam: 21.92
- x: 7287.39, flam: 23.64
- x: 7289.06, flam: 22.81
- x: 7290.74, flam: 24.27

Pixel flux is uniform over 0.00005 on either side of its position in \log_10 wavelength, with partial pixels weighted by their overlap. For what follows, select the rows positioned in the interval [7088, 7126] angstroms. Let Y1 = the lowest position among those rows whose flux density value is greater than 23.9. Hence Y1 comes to 7093.68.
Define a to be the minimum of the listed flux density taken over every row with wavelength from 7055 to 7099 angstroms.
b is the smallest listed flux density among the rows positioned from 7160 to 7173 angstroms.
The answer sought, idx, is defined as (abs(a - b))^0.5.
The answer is 1.44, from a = 20.76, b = 18.69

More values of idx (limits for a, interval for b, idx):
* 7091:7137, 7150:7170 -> 1.20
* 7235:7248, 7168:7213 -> 1.39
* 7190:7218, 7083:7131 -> 1.67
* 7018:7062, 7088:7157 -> 1.63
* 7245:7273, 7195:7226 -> 2.09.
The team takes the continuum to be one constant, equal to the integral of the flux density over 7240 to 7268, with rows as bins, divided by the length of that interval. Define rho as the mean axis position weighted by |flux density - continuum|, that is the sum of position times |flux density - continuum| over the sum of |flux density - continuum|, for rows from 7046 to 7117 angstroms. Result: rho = 7084.4 angstroms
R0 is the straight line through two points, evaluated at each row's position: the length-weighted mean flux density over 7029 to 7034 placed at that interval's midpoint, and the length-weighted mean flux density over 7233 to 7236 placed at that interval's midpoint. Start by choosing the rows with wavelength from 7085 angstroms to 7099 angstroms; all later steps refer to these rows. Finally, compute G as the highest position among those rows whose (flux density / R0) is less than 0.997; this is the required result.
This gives 7098.59 angstroms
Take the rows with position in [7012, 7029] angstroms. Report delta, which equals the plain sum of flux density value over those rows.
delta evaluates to 268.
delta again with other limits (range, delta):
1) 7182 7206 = 341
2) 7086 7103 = 225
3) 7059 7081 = 339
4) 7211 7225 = 173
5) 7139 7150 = 159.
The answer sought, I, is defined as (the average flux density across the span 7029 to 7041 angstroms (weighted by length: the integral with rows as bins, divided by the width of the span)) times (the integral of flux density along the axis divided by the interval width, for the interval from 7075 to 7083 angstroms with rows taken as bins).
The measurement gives 616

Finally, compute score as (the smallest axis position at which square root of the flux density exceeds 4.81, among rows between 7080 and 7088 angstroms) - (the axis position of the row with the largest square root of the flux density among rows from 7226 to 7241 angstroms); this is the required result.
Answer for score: -148.3 angstroms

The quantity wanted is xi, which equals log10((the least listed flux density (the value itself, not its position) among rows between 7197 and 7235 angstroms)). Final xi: 1.24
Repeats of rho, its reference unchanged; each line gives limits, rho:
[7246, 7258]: 7252.2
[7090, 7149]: 7120.3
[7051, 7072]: 7060.6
